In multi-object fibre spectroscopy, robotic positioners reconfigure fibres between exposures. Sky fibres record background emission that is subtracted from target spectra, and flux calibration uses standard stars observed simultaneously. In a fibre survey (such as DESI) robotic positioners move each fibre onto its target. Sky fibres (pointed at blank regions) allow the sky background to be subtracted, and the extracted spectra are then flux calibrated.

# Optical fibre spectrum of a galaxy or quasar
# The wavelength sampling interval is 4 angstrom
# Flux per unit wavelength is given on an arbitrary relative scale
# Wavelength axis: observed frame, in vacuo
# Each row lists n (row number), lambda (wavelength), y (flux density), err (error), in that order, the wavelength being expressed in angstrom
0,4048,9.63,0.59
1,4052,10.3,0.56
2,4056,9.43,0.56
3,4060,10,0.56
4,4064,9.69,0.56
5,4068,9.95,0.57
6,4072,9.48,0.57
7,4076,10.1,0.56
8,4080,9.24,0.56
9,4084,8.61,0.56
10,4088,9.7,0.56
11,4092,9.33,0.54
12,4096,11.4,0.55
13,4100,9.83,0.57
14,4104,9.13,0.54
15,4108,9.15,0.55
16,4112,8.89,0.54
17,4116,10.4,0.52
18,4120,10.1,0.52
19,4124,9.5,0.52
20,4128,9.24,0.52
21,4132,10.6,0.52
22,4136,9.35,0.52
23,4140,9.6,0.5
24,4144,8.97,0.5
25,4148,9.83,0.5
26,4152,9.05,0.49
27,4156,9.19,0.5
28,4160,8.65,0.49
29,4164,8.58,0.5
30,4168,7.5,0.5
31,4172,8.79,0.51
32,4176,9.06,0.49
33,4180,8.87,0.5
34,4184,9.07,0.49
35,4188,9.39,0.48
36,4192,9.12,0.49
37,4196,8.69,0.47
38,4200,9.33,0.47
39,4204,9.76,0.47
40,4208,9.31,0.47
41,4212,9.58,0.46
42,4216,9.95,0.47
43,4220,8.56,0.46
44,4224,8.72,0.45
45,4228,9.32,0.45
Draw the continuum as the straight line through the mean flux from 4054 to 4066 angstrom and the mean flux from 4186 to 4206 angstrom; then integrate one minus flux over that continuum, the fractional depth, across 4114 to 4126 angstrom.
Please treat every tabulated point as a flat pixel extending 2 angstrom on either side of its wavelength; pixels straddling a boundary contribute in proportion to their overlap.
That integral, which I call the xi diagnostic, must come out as -0.62 angstrom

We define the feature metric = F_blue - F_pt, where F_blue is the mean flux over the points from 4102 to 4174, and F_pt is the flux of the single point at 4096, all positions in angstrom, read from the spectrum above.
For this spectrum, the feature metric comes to -2.15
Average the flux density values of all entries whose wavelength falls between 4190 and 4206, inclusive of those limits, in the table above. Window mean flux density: 9.2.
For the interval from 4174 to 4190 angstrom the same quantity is 9.1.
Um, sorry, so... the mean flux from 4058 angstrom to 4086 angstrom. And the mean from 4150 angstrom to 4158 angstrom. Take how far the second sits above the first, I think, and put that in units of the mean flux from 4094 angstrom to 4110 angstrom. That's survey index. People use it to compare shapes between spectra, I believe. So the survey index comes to -0.047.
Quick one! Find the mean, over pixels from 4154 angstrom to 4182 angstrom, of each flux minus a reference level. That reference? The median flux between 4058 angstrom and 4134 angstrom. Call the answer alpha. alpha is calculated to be -1.0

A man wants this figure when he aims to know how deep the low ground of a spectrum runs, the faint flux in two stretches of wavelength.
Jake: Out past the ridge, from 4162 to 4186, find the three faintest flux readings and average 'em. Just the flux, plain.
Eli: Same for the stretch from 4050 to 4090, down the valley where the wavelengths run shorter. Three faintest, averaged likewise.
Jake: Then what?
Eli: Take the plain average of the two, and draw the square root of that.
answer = 2.95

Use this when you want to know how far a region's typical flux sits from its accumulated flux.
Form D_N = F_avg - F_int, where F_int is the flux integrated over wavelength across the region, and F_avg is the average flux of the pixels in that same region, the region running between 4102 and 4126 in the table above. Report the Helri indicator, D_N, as -219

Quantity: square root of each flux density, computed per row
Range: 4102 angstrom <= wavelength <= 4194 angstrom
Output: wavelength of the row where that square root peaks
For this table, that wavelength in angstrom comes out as 4132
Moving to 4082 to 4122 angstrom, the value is 4096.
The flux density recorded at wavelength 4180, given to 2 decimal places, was 8.87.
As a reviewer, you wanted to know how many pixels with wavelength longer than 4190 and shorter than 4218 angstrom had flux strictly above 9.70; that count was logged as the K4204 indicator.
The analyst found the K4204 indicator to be 2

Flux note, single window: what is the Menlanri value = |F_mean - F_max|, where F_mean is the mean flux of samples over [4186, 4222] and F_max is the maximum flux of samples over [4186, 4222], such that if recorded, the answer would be 0.7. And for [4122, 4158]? 1.1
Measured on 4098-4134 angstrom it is 1.0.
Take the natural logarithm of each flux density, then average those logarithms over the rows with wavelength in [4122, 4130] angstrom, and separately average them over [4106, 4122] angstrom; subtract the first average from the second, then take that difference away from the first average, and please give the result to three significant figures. 2.21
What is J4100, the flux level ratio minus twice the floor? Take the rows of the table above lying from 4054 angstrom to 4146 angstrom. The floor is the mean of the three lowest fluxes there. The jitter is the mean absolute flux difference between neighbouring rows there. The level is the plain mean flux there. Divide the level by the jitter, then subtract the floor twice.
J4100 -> -4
